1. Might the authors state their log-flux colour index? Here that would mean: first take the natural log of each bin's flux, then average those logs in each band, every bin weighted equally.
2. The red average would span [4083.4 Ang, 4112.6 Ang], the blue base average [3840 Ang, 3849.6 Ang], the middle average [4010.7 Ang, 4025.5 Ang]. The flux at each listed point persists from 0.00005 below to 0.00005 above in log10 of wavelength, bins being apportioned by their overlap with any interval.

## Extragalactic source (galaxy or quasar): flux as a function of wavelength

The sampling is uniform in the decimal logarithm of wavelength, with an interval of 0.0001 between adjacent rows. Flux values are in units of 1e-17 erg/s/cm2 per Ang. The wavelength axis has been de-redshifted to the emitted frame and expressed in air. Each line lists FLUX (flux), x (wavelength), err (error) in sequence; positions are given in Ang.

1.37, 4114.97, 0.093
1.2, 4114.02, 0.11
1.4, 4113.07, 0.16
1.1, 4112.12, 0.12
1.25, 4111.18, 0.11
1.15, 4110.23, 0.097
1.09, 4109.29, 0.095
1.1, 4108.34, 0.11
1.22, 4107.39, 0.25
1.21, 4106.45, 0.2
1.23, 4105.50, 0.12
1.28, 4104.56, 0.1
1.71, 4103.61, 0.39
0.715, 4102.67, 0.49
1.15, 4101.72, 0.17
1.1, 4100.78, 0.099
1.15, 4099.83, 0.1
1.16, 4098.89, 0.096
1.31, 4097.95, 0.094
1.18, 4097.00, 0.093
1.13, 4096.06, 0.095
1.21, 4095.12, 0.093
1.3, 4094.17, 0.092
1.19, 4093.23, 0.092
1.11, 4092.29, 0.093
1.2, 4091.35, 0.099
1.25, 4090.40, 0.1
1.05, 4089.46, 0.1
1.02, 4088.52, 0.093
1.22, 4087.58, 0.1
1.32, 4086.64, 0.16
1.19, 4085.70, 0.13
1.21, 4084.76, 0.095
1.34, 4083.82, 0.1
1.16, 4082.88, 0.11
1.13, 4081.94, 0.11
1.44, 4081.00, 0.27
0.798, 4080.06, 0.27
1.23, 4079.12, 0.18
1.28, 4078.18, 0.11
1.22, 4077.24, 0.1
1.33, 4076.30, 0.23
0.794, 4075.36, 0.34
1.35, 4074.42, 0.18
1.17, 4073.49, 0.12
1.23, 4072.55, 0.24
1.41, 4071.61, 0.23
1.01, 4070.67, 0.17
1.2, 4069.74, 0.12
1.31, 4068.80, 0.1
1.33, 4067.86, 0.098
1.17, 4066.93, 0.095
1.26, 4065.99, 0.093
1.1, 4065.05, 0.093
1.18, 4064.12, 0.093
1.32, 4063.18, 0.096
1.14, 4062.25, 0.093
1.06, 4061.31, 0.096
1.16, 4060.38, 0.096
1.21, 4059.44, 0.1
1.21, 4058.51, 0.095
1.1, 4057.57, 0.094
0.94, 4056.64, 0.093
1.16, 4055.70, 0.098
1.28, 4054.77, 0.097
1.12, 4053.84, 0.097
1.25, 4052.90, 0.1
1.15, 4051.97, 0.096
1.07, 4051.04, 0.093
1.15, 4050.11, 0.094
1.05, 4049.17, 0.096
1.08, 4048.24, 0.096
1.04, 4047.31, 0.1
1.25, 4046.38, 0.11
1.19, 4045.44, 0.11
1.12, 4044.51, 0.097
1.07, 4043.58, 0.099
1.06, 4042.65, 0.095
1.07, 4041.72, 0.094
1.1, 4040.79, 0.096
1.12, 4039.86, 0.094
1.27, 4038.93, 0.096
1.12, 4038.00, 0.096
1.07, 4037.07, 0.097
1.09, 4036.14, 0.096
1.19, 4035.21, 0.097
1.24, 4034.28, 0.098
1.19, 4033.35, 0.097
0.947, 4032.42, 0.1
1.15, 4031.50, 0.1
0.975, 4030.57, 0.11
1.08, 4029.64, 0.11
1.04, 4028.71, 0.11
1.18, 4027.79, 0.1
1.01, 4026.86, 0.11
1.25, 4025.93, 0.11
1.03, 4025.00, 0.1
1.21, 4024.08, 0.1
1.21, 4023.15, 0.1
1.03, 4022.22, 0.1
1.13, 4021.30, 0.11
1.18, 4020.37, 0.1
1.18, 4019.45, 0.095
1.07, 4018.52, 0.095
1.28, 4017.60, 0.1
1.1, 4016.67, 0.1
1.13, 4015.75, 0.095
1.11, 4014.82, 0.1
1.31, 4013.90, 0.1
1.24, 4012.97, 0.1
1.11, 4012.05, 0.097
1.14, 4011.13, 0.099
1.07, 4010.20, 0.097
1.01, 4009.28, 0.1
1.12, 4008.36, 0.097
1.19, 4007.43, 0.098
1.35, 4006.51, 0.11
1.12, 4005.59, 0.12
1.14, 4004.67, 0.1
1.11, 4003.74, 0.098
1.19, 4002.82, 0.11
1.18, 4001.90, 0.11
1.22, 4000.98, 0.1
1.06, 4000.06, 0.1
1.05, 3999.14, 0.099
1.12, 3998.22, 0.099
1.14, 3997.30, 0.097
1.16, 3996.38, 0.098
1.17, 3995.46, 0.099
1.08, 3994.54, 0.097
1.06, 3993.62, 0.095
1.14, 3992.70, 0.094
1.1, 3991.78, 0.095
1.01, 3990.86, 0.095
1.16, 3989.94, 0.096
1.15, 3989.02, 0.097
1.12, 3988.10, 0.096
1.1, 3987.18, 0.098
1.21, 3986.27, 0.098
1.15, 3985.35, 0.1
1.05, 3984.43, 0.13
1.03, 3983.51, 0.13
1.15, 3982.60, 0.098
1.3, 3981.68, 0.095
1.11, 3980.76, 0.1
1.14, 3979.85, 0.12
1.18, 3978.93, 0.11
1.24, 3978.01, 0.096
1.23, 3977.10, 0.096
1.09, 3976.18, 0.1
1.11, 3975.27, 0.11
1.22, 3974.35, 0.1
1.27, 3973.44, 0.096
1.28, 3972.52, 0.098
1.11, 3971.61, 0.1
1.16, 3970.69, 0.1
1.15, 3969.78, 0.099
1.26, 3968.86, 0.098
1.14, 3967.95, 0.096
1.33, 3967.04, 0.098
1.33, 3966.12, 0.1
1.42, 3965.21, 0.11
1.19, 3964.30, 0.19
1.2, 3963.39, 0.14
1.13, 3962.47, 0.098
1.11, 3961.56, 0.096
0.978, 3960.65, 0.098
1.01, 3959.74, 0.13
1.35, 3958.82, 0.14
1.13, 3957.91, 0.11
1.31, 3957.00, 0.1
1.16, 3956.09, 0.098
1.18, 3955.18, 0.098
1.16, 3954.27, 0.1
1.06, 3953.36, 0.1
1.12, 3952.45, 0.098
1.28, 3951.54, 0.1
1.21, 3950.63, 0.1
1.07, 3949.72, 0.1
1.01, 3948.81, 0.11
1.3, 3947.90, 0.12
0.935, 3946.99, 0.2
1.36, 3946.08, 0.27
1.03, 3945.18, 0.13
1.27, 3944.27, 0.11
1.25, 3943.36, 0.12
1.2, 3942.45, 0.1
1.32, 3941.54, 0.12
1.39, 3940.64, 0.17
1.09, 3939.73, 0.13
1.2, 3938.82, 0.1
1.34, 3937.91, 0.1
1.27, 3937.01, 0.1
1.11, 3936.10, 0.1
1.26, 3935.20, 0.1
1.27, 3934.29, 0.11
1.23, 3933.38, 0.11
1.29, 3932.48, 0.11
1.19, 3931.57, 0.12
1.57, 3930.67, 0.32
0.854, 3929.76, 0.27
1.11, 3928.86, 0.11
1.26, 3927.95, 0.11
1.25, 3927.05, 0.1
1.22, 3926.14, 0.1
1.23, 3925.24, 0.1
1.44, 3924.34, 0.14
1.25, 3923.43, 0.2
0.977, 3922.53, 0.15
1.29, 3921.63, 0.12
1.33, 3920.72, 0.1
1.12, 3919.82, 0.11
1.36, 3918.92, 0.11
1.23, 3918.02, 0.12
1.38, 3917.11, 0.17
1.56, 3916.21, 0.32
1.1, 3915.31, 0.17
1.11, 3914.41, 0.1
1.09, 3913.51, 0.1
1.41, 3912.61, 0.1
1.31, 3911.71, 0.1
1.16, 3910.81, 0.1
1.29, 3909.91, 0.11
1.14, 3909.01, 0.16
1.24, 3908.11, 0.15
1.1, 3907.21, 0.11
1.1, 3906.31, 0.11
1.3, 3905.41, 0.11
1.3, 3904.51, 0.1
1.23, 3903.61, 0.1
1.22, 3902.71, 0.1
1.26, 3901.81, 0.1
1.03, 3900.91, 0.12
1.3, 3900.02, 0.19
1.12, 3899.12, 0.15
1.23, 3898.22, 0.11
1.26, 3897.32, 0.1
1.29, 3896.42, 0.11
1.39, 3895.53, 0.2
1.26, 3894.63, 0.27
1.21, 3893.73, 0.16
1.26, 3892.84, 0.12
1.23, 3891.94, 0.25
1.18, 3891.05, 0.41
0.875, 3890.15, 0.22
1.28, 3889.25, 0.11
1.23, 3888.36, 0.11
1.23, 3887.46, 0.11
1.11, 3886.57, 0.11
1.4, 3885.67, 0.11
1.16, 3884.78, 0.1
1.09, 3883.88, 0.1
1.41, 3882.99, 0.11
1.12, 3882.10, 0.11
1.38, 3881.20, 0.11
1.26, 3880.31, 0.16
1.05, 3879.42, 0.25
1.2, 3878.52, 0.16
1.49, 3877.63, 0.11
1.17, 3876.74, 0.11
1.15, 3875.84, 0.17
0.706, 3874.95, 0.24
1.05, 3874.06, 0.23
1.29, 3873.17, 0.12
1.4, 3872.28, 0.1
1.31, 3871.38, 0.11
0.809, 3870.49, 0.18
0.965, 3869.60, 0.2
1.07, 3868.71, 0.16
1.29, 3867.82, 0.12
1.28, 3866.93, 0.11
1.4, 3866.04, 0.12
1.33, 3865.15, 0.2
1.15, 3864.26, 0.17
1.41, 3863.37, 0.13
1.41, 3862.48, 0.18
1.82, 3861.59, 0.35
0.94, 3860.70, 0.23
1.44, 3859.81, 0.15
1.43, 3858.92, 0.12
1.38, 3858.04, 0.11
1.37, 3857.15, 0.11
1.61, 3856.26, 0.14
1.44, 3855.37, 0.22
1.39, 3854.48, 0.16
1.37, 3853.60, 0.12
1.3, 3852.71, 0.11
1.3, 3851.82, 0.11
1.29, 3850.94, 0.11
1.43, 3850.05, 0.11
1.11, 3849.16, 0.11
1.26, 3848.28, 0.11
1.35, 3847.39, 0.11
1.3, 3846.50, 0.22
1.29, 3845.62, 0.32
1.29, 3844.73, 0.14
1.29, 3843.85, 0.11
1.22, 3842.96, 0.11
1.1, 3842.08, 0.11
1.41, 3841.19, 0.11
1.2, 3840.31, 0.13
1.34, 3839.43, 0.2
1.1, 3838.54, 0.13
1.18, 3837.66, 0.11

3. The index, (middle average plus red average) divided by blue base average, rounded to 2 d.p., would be 1.35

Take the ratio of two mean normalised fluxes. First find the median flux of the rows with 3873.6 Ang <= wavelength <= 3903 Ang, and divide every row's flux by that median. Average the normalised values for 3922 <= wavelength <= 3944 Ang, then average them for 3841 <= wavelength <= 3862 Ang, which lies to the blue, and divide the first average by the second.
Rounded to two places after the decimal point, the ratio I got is 0.92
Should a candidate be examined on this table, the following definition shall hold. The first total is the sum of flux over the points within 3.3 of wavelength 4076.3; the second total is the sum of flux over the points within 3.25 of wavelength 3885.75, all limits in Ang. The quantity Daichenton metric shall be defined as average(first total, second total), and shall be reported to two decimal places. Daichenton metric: 8.50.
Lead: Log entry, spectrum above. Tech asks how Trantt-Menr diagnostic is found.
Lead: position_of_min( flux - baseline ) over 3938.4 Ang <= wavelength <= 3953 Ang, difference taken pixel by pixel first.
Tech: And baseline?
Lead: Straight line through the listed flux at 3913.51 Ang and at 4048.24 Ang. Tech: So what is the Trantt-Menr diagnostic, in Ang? 3946.99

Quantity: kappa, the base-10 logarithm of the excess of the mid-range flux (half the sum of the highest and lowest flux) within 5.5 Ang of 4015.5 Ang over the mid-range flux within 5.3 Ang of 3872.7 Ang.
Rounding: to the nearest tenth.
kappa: -1.0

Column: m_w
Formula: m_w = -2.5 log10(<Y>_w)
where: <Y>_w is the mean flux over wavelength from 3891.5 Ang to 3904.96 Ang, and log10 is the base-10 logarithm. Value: -0.23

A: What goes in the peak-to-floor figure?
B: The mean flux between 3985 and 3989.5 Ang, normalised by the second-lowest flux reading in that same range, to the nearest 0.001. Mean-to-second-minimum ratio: 1.023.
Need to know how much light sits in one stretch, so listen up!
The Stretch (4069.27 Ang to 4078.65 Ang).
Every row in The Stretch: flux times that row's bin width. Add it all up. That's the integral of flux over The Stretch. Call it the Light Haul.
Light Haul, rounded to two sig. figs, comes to 11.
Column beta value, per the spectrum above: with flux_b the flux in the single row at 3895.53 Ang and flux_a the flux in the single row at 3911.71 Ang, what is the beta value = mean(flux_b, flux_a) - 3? -1.65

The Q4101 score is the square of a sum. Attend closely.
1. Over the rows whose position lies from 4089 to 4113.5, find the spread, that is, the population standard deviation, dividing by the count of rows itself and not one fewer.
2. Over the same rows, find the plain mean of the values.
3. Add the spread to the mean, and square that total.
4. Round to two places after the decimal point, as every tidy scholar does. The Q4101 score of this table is 1.82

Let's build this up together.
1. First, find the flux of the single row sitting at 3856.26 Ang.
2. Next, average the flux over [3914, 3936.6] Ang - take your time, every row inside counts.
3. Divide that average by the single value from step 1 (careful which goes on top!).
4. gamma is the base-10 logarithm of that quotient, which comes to -0.11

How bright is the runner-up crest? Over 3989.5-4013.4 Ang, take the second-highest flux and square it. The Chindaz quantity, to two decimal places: 1.54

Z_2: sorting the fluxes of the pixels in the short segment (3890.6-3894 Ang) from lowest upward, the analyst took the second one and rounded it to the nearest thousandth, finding 1.210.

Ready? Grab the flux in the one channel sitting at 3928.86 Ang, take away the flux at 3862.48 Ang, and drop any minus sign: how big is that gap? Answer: 0.30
